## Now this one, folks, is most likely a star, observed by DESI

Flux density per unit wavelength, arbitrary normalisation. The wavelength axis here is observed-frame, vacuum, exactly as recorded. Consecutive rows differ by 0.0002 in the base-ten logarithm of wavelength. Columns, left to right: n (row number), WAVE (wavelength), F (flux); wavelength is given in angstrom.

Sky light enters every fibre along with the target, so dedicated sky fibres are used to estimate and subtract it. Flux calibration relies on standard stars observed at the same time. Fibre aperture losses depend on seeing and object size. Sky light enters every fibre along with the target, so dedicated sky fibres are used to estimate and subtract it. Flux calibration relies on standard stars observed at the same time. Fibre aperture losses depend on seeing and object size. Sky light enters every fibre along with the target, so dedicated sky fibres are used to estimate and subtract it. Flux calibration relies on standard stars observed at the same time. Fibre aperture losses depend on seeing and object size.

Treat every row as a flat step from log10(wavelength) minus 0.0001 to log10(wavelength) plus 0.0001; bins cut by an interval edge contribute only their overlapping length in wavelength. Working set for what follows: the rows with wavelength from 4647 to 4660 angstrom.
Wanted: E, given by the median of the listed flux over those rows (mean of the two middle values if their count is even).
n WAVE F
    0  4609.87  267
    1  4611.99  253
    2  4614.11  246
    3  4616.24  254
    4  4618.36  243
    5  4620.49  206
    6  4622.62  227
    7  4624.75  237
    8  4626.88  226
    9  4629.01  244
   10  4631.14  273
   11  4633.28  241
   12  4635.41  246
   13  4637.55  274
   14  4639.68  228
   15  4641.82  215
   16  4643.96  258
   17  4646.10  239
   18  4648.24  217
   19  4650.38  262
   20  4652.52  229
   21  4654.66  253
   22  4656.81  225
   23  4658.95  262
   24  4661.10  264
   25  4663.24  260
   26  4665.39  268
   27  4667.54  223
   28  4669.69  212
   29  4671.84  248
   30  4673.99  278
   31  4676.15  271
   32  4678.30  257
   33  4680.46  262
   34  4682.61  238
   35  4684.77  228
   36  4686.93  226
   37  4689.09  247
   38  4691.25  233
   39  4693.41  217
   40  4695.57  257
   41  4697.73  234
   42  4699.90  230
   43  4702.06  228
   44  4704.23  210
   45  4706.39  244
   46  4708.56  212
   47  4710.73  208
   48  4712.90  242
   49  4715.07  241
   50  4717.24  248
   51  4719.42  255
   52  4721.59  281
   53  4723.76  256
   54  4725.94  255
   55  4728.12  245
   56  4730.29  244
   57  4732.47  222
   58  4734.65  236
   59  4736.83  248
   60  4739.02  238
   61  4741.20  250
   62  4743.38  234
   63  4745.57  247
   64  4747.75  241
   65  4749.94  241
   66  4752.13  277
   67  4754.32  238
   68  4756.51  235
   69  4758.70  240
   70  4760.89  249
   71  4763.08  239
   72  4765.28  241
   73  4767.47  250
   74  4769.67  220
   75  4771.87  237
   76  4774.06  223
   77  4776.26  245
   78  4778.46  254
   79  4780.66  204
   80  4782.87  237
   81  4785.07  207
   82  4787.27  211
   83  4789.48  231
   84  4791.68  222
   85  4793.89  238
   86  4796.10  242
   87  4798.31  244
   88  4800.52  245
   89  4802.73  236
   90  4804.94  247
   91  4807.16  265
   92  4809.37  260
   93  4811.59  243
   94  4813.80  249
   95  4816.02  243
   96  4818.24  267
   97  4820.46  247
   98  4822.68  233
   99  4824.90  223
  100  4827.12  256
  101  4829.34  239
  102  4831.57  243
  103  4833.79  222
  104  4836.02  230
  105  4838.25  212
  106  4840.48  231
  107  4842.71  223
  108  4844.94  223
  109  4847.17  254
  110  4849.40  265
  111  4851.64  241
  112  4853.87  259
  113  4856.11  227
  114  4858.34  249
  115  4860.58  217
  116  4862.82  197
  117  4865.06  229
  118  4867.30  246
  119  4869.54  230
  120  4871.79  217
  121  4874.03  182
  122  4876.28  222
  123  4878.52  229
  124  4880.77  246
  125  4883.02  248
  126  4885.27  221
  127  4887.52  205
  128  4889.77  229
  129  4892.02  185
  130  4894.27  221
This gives 241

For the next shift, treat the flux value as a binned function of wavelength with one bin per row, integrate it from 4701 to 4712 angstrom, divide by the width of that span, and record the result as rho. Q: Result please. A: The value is 221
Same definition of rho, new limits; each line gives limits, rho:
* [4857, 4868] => 227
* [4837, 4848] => 228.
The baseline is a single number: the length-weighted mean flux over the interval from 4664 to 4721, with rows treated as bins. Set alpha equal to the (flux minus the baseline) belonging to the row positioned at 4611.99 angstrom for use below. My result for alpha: 13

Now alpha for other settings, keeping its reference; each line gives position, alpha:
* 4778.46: 14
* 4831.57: 3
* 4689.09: 7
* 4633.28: 1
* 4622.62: -13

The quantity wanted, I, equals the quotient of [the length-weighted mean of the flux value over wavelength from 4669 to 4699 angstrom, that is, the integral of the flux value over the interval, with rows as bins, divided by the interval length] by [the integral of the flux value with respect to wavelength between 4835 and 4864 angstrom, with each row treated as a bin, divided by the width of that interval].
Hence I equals 1.05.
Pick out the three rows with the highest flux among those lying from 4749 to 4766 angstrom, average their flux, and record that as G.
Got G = 256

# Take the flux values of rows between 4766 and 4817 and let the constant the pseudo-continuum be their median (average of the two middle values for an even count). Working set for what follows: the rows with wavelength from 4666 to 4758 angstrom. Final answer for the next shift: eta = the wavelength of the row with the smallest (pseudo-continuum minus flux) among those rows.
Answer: 4721.59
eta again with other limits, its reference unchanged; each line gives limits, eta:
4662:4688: 4673.99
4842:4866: 4849.40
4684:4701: 4695.57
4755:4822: 4818.24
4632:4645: 4637.55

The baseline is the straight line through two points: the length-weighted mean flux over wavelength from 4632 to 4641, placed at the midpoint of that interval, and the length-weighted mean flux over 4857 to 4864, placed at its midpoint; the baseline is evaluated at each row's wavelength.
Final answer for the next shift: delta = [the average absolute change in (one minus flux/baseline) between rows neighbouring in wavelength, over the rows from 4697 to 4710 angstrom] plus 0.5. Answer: 0.575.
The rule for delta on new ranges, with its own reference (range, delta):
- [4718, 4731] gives 0.552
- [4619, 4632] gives 0.572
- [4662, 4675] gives 0.607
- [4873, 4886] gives 0.586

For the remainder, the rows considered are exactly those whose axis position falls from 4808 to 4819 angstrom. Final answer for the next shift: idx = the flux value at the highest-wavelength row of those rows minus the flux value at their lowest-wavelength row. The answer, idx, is 7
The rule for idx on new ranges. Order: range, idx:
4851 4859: 8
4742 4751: 7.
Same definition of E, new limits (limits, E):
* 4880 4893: 225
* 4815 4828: 245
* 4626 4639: 245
